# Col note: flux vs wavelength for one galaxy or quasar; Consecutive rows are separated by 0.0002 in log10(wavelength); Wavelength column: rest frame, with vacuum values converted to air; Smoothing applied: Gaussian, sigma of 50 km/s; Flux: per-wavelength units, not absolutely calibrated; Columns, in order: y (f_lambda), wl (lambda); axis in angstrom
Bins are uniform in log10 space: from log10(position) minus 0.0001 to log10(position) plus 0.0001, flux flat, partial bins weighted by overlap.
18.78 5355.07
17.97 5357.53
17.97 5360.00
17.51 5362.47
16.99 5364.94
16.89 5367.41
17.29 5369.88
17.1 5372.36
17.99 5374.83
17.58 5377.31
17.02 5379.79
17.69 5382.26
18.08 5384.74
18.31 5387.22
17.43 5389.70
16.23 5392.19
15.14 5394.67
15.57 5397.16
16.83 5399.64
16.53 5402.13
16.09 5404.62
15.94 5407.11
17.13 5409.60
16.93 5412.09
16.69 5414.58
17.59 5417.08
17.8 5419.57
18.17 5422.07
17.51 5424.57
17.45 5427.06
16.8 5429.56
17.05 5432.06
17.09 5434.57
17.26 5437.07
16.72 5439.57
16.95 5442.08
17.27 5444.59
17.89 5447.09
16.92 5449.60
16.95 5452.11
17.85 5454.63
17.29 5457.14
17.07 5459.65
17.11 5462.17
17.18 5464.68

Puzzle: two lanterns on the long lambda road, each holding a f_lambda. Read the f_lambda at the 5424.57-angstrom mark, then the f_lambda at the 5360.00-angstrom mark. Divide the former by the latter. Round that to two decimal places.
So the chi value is 0.97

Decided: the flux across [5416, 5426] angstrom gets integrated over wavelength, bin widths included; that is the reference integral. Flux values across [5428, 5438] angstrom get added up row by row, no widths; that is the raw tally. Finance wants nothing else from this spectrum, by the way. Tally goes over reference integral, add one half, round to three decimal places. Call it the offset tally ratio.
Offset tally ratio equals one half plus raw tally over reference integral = 0.884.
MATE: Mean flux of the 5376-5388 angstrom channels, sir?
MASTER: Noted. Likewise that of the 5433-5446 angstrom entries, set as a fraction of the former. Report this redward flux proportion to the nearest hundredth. 0.96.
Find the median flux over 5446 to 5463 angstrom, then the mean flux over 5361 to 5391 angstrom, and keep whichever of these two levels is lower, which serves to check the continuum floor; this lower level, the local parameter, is 17.1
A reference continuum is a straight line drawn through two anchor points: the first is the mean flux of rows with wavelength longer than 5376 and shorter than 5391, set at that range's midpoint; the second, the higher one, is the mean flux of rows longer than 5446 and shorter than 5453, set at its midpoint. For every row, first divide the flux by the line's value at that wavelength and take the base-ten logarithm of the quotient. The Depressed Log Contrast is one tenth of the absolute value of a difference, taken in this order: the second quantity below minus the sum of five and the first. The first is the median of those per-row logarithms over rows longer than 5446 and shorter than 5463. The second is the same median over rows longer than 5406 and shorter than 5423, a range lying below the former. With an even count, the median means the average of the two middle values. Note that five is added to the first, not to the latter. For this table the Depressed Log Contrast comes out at 0.501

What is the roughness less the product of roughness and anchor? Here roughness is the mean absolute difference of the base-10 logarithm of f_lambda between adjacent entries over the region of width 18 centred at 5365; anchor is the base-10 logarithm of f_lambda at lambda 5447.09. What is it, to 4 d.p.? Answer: -0.0018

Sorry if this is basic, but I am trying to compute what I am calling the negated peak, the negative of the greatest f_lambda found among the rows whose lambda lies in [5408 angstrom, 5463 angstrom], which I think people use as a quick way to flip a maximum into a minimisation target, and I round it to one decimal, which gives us -18.2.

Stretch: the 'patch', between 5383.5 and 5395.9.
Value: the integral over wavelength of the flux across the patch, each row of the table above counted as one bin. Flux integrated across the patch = 211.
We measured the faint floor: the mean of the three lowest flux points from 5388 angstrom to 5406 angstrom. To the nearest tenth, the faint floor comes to 15.6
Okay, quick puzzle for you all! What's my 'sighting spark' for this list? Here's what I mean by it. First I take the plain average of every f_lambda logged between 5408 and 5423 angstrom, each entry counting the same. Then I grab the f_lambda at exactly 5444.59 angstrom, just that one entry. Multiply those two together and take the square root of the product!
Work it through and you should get 17.3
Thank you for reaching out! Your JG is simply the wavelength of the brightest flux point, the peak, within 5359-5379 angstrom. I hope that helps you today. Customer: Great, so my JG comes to 5374.83 angstrom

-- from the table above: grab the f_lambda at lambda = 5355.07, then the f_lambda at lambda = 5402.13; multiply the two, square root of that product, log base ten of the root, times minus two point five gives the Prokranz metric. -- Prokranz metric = -3.11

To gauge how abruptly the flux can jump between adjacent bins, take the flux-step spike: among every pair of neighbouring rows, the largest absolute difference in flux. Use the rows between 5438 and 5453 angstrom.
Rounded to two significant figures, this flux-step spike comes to 0.97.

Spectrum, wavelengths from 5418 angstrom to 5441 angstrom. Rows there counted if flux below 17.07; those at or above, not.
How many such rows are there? 3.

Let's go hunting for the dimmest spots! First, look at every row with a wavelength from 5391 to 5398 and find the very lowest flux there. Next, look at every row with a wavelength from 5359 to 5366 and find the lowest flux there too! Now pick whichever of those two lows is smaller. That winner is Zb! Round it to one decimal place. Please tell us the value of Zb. 15.1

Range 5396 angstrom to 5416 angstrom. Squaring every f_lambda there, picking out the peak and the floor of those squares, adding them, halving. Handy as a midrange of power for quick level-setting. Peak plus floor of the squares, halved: 268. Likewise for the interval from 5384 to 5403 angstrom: 282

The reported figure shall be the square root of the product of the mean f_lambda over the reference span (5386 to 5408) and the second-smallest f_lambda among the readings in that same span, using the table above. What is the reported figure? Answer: 16.0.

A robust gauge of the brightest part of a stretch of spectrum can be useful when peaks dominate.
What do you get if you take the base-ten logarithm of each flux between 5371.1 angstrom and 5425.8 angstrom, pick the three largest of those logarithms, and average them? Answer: 1.26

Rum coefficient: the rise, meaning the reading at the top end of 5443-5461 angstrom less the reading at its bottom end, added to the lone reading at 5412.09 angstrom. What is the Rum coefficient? 16.7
